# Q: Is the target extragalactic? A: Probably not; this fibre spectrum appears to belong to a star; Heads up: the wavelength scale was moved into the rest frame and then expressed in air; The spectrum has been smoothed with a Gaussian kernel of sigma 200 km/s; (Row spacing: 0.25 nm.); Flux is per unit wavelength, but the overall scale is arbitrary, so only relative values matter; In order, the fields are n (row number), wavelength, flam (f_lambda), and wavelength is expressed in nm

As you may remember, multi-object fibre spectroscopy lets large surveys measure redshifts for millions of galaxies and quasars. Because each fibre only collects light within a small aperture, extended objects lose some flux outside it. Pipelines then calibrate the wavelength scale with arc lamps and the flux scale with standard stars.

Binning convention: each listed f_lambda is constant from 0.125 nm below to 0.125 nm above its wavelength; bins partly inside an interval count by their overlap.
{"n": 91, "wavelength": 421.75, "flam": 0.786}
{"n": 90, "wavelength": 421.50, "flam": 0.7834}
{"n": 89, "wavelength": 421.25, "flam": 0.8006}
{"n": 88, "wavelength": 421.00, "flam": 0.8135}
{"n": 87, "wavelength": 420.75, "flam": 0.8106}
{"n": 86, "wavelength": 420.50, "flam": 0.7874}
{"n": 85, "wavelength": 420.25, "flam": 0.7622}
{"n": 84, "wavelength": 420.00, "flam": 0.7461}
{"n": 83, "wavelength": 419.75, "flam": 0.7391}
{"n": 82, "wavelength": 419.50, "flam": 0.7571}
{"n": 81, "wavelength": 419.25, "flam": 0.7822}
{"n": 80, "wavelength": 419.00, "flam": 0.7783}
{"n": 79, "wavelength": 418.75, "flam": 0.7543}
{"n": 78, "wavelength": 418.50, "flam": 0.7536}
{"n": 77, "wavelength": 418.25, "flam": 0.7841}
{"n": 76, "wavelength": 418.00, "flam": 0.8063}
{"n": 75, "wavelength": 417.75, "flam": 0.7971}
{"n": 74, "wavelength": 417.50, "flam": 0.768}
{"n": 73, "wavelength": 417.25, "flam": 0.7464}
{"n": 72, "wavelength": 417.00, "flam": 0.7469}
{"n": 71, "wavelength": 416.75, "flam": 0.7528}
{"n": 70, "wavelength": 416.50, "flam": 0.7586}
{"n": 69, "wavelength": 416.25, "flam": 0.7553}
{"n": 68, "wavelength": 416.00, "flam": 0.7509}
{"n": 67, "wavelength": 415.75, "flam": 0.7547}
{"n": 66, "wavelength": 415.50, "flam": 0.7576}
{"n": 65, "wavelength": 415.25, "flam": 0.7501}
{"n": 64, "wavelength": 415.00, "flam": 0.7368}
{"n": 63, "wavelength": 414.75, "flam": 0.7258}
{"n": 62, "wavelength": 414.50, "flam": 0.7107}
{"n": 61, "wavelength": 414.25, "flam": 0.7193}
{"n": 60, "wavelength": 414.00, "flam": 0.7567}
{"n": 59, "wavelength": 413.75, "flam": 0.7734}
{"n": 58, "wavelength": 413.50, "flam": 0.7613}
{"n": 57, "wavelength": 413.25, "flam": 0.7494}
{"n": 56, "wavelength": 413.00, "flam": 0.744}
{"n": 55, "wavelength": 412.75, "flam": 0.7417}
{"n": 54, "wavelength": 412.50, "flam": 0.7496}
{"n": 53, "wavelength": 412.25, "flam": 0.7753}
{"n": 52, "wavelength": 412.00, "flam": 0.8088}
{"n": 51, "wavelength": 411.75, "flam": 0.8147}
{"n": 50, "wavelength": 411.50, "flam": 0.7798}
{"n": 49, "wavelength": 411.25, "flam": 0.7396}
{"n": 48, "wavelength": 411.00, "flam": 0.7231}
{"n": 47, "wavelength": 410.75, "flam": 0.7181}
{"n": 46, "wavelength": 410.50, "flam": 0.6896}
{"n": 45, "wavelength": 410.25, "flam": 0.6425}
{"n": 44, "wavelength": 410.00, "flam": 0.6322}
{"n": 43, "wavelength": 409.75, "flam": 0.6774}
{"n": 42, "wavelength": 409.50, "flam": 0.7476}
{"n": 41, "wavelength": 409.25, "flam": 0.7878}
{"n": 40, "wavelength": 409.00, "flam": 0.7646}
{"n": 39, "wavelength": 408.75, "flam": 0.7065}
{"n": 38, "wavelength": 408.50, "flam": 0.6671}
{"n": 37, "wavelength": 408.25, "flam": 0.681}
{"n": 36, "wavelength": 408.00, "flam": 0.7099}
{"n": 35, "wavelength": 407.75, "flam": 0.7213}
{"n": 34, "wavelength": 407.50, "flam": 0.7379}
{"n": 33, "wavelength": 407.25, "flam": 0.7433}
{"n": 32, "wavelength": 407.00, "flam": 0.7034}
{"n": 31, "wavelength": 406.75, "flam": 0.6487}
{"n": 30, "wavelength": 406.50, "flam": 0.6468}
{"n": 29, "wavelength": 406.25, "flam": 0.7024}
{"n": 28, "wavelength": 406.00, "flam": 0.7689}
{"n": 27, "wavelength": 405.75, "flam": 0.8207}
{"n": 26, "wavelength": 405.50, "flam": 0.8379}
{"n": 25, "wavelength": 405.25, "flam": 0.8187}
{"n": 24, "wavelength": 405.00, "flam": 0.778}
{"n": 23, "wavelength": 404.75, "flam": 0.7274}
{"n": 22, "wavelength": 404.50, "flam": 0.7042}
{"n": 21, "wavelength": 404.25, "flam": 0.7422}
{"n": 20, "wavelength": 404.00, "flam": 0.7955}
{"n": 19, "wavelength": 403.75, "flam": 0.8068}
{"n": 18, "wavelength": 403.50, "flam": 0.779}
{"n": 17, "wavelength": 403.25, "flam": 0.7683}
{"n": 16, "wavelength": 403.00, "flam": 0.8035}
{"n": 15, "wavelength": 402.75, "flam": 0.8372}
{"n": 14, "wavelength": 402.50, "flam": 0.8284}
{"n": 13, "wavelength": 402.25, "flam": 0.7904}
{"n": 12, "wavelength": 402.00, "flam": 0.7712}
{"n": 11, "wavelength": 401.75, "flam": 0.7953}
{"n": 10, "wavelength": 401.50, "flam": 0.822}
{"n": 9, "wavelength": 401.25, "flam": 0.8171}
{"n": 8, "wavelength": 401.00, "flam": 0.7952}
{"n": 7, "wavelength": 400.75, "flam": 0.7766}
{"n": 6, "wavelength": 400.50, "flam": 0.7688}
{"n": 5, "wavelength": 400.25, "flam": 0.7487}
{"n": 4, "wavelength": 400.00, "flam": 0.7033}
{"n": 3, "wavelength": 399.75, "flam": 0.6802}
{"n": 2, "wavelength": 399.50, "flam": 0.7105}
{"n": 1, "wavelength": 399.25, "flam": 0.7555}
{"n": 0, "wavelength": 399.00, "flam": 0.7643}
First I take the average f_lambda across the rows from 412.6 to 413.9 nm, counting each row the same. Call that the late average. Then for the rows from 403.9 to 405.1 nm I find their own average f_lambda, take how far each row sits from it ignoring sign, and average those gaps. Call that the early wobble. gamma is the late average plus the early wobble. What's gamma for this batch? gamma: 0.7838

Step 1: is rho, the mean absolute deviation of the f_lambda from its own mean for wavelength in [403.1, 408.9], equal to 0.045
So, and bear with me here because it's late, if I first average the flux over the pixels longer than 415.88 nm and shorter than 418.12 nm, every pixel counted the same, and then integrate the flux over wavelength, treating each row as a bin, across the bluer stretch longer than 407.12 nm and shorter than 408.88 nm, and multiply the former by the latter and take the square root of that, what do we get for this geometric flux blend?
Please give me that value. 1.0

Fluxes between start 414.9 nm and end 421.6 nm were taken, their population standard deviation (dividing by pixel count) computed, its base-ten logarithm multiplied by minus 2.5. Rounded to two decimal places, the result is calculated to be 4.12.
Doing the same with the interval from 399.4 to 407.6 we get 3.21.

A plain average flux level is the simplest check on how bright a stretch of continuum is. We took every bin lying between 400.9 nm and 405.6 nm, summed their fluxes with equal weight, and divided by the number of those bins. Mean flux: 0.790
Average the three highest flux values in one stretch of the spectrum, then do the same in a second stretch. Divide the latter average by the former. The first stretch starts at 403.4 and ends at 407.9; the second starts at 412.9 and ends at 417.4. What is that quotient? 0.926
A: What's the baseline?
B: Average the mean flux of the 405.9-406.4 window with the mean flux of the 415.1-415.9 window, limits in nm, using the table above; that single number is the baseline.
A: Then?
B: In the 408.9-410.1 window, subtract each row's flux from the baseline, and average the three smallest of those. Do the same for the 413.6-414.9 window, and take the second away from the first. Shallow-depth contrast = -0.01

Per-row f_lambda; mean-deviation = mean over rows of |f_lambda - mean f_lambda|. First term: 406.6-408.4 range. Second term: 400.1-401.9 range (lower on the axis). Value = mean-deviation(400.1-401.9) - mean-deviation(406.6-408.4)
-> -0.004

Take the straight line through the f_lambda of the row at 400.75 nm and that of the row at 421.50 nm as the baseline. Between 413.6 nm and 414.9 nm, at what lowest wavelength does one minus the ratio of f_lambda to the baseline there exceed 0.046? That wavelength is 414.25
